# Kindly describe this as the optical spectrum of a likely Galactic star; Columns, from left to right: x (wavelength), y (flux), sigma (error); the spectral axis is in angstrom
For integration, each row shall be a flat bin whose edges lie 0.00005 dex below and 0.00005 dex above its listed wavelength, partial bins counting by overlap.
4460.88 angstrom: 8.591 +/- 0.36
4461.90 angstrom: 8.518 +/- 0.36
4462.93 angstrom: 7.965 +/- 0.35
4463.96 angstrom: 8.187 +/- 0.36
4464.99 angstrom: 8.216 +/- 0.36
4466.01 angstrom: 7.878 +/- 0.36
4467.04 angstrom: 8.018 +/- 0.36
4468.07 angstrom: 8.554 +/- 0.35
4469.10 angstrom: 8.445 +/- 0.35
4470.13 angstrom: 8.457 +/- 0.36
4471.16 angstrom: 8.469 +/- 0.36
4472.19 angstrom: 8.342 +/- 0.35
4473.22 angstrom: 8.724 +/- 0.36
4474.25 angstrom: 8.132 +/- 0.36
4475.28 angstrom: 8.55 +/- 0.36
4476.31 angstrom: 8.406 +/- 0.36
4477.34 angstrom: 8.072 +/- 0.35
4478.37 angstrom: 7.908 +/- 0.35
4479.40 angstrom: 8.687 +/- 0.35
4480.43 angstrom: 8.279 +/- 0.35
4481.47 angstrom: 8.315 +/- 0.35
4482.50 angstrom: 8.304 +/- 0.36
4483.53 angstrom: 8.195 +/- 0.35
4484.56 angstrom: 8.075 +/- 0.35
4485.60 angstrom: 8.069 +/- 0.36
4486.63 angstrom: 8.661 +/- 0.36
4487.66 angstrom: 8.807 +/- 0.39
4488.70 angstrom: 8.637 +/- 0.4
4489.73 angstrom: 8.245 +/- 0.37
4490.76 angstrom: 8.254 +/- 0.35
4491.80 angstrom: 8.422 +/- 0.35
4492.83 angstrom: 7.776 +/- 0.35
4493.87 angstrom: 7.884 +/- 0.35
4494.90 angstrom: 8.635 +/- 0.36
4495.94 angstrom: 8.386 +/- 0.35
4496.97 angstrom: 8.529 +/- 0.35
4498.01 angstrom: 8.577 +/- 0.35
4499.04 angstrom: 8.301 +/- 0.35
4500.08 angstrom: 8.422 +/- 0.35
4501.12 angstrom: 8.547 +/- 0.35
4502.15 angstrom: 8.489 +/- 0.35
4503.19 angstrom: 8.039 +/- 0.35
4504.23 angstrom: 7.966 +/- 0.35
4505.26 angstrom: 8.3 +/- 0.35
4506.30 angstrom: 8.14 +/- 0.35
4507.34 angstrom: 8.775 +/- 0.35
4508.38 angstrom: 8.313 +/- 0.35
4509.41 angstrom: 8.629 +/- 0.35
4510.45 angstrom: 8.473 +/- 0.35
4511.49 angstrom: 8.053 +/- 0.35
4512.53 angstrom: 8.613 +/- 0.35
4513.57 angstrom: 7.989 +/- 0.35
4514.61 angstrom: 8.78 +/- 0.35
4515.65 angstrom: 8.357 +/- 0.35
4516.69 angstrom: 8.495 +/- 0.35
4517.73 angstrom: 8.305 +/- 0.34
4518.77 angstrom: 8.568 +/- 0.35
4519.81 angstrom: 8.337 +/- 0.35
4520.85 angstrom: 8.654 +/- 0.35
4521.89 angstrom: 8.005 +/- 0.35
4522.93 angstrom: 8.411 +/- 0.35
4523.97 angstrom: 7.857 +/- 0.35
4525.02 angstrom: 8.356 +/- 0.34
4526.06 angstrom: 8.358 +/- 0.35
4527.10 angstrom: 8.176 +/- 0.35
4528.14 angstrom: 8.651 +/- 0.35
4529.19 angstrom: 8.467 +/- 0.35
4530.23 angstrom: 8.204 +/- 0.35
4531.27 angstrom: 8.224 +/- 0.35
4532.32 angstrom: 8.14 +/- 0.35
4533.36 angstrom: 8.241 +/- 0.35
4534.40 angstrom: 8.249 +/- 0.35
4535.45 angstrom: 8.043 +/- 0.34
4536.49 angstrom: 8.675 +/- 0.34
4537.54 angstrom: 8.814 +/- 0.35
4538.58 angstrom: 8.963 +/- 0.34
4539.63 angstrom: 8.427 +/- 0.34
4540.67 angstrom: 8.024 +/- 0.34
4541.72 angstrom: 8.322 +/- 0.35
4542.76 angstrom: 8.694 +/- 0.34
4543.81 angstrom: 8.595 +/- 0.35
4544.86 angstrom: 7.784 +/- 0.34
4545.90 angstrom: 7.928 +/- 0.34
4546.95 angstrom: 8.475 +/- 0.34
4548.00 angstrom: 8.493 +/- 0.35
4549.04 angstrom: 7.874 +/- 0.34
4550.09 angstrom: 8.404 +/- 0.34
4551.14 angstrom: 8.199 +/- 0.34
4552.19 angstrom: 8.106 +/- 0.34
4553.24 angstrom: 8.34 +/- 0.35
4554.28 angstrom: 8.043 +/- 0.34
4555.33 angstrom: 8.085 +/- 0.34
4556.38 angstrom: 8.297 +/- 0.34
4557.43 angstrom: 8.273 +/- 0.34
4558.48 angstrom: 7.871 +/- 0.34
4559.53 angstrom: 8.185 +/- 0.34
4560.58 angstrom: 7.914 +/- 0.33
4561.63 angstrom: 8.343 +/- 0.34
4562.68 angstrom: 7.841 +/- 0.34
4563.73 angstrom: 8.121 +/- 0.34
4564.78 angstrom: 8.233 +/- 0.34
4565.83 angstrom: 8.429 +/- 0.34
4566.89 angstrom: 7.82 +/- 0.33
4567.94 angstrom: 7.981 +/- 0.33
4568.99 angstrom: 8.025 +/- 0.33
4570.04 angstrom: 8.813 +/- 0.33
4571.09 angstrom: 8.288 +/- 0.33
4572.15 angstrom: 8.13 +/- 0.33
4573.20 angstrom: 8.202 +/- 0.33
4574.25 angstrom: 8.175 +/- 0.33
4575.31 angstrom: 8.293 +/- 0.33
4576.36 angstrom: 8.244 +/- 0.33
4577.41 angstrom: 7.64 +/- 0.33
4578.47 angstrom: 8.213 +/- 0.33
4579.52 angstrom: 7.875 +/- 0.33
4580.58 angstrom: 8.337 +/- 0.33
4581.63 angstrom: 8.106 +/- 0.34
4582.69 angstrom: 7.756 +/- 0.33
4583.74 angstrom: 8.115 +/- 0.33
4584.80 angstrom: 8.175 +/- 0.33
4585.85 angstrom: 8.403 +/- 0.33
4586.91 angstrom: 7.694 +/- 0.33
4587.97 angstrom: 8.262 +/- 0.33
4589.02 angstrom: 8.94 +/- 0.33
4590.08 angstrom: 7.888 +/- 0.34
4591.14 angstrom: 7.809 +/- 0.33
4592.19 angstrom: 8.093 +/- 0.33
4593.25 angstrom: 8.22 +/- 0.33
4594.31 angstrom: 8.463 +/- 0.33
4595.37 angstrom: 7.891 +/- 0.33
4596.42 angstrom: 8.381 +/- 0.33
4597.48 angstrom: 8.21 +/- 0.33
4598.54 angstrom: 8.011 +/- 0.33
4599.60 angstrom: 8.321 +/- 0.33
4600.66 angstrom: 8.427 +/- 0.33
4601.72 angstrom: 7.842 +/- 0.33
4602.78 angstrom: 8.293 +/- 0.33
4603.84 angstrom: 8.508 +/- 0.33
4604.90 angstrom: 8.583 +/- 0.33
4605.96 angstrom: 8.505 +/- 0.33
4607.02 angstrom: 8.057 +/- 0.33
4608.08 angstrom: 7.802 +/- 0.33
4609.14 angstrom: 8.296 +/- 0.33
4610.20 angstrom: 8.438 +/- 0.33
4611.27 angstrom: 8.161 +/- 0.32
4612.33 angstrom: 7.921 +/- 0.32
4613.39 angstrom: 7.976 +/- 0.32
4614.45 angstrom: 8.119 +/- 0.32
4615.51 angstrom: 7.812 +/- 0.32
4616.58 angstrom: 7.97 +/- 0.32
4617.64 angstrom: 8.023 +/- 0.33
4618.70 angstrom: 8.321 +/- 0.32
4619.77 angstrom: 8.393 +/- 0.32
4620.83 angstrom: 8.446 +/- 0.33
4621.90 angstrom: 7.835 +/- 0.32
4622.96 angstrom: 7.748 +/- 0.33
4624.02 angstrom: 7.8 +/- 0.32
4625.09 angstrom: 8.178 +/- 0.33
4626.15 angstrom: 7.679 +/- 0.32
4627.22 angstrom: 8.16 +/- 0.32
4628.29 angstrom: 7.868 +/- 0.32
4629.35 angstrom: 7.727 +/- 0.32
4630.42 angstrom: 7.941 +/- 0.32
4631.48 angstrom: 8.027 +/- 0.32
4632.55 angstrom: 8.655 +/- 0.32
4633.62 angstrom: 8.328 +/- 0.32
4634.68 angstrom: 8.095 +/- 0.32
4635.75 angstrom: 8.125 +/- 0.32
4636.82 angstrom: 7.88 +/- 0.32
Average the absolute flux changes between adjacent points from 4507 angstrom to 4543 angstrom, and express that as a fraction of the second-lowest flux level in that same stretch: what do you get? 0.041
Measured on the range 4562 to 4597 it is 0.045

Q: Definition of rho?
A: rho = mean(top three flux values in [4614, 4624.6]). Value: 8.39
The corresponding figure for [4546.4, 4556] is 8.46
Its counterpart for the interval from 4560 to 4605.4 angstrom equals 8.78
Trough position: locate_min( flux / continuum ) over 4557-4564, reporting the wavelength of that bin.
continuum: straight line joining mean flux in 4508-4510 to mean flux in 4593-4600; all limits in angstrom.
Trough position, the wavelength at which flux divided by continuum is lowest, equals 4562.68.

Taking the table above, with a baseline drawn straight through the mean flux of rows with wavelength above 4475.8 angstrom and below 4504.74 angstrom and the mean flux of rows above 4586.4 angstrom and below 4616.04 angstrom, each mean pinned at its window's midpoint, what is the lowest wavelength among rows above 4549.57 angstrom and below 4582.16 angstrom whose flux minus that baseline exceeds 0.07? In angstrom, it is 4550.09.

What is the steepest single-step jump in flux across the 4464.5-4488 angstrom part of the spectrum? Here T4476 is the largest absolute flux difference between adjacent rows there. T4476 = 0.78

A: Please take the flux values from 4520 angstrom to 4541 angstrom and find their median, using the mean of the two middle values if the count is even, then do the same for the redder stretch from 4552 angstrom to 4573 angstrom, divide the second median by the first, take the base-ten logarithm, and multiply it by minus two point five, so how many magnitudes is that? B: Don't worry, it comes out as 0.023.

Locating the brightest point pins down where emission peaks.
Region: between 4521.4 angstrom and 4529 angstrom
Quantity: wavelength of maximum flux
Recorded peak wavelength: 4528.14 angstrom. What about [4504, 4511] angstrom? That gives 4507.34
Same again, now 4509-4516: 4514.61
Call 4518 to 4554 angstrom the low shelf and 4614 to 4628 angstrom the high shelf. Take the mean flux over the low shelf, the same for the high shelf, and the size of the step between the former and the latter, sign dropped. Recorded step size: 0.29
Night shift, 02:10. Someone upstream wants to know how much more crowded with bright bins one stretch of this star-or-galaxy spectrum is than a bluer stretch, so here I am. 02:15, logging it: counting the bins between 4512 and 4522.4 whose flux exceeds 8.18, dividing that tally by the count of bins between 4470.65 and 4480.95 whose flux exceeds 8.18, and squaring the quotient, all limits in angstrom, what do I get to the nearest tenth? 1.3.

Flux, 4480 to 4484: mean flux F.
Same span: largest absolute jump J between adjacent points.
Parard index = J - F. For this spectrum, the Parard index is -8.16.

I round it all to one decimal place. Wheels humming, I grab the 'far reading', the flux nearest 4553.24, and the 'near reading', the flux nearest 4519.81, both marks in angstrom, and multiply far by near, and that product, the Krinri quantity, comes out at 69.5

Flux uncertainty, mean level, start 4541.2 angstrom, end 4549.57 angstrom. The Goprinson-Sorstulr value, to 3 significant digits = 0.344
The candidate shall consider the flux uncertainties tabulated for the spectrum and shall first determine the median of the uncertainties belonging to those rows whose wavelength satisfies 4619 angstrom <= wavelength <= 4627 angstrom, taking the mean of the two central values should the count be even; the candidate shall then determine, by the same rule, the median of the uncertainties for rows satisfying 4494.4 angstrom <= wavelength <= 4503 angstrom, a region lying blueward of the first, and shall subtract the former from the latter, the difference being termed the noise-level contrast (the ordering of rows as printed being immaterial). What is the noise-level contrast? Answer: 0.030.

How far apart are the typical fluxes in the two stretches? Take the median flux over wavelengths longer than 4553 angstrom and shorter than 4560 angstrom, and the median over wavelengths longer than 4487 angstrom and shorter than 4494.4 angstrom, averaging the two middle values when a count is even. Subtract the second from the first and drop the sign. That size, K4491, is 0.069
